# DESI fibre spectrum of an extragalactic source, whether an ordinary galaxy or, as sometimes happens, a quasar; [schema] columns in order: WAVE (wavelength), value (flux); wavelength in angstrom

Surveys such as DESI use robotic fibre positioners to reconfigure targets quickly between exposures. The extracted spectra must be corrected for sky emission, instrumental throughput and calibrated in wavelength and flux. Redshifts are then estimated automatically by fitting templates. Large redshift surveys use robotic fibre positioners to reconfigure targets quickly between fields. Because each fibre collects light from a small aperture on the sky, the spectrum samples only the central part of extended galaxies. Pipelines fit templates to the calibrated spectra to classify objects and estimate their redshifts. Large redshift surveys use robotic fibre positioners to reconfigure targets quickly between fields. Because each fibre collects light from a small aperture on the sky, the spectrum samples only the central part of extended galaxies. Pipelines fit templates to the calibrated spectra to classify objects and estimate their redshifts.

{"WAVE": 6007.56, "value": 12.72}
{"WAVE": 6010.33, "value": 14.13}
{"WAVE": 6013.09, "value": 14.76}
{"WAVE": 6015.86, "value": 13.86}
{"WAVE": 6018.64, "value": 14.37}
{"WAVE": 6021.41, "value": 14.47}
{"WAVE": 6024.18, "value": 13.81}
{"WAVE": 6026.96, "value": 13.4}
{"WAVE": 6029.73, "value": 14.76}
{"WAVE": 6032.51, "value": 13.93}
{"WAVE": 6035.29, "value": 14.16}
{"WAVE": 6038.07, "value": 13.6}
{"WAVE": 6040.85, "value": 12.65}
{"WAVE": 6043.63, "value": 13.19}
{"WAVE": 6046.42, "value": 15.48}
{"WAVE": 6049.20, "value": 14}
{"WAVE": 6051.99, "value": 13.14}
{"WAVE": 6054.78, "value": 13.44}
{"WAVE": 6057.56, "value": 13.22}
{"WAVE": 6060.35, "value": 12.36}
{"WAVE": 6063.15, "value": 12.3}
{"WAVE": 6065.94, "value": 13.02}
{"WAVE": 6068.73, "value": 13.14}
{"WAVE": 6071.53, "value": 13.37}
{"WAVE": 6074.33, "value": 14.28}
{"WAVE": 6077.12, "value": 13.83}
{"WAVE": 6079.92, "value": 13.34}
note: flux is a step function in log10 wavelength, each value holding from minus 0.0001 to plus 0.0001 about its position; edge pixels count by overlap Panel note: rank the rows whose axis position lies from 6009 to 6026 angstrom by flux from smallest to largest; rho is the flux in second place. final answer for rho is 13.86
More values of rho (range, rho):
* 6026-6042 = 13.4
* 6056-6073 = 12.36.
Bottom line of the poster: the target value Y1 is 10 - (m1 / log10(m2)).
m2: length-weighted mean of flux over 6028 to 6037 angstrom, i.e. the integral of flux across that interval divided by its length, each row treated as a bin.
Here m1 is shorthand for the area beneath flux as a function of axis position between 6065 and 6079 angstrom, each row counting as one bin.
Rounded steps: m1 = 190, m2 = 14.2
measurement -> -154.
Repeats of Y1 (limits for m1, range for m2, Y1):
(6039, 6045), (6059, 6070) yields -61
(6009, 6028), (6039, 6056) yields -226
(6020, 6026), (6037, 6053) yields -64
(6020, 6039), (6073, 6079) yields -223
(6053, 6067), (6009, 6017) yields -146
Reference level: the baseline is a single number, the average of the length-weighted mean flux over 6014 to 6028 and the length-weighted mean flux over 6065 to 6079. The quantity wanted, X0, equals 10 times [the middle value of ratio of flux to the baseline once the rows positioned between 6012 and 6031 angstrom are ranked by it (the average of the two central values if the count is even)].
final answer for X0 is 10.4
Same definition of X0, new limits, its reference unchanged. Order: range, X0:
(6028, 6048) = 10.1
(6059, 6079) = 9.5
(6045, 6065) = 9.6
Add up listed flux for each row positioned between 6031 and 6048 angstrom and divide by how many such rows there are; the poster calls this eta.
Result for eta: 13.8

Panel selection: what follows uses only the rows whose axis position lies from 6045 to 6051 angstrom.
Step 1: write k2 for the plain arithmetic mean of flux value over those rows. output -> 14.7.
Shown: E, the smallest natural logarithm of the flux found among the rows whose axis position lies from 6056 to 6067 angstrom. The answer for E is 2.51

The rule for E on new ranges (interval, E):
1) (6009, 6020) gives 2.63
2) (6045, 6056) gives 2.58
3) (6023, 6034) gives 2.60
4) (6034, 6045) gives 2.54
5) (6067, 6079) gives 2.58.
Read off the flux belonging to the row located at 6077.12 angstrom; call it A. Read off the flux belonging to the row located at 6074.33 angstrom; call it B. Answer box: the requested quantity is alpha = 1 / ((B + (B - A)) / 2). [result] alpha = 0.136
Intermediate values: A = 13.83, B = 14.28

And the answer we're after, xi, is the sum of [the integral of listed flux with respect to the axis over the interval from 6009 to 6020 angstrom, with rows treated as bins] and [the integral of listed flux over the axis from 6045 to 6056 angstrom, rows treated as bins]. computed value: 311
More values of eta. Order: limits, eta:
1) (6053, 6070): 12.9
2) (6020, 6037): 14.1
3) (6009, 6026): 14.2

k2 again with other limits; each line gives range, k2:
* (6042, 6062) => 13.5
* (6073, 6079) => 14.1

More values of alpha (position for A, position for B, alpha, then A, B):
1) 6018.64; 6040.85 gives 0.183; 14.37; 12.65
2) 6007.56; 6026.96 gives 0.142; 12.72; 13.4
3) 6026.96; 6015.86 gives 0.140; 13.4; 13.86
